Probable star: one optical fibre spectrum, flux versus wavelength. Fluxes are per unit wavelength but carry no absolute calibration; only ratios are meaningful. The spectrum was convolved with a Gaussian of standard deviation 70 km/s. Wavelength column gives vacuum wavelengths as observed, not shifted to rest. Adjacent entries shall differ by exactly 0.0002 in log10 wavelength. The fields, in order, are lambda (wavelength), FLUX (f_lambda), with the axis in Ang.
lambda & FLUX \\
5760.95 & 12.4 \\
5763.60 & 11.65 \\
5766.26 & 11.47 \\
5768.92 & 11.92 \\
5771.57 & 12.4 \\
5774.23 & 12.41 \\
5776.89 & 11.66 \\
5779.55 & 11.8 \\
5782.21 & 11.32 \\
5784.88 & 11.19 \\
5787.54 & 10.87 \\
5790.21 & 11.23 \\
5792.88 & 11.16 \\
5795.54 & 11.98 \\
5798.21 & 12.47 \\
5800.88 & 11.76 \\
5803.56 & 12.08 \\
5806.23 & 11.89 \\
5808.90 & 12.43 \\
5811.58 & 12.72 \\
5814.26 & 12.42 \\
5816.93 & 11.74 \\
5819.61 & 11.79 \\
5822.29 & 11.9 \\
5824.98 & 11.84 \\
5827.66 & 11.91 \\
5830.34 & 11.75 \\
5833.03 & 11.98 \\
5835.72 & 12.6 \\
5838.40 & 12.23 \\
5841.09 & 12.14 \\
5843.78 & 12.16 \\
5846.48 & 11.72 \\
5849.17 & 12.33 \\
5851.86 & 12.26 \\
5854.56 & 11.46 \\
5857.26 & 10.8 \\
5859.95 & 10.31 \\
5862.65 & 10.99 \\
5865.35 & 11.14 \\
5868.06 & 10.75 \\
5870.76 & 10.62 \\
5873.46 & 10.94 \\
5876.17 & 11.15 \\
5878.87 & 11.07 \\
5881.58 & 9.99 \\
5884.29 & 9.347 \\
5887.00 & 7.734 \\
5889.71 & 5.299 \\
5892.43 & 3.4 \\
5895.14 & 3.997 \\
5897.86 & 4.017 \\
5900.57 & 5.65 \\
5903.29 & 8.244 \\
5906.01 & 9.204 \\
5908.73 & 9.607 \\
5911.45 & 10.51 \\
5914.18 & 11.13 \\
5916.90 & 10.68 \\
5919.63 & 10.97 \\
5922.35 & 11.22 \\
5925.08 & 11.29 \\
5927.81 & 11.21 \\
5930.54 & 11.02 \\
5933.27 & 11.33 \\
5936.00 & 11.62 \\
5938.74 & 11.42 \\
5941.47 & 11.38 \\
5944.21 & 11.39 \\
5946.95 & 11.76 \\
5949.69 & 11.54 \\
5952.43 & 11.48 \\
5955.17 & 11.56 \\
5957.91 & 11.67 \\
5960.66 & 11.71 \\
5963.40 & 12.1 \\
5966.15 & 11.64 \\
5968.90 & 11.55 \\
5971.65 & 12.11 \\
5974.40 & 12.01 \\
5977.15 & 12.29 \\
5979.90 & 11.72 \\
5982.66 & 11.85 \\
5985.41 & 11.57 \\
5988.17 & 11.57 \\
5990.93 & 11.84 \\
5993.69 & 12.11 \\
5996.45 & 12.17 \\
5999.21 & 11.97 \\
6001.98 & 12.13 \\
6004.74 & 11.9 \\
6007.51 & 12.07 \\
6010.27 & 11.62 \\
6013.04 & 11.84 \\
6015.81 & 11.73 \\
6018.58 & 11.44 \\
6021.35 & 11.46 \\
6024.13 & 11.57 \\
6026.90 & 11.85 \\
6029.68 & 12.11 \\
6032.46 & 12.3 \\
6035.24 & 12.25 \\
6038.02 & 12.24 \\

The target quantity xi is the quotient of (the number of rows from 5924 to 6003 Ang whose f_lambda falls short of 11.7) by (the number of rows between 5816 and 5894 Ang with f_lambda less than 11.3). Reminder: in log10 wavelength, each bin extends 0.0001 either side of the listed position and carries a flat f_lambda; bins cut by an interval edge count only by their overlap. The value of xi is 1.1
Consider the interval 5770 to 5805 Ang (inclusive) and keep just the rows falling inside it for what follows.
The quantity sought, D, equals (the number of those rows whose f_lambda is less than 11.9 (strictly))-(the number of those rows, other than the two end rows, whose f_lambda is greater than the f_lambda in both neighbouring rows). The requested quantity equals 4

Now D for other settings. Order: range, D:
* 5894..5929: 11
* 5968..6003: 2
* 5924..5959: 11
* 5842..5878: 8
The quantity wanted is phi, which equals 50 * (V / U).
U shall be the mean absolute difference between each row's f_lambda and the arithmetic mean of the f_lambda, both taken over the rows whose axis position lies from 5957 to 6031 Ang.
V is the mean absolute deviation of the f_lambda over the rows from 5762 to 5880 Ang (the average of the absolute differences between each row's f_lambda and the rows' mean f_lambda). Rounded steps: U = 0.2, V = 0.48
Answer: 117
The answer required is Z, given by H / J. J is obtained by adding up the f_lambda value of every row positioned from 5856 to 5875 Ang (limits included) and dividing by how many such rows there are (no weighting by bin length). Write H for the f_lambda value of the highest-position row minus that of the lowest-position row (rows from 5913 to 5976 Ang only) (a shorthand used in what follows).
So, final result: 0.08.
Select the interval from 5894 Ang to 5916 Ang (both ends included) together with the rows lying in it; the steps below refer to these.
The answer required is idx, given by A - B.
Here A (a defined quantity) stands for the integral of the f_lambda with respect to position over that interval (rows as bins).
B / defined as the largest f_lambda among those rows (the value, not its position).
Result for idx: 163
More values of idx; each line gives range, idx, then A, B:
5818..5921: 1032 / 1045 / 12.6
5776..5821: 518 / 531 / 12.72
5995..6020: 285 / 297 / 12.17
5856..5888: 323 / 334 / 11.15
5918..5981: 716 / 728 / 12.29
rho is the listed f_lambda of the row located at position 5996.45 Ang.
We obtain 12.17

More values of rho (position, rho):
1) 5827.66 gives 11.91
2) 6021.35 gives 11.46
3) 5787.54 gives 10.87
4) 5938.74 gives 11.42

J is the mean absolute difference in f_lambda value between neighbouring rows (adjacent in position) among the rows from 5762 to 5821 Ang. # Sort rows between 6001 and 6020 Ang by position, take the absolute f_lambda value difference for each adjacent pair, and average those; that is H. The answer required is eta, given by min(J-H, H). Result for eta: 0.1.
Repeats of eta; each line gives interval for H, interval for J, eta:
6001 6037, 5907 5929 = 0.2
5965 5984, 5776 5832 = 0.0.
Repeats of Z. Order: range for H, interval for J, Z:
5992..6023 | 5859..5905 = -0.08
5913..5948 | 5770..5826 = 0.05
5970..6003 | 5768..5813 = 0.00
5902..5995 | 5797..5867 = 0.33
